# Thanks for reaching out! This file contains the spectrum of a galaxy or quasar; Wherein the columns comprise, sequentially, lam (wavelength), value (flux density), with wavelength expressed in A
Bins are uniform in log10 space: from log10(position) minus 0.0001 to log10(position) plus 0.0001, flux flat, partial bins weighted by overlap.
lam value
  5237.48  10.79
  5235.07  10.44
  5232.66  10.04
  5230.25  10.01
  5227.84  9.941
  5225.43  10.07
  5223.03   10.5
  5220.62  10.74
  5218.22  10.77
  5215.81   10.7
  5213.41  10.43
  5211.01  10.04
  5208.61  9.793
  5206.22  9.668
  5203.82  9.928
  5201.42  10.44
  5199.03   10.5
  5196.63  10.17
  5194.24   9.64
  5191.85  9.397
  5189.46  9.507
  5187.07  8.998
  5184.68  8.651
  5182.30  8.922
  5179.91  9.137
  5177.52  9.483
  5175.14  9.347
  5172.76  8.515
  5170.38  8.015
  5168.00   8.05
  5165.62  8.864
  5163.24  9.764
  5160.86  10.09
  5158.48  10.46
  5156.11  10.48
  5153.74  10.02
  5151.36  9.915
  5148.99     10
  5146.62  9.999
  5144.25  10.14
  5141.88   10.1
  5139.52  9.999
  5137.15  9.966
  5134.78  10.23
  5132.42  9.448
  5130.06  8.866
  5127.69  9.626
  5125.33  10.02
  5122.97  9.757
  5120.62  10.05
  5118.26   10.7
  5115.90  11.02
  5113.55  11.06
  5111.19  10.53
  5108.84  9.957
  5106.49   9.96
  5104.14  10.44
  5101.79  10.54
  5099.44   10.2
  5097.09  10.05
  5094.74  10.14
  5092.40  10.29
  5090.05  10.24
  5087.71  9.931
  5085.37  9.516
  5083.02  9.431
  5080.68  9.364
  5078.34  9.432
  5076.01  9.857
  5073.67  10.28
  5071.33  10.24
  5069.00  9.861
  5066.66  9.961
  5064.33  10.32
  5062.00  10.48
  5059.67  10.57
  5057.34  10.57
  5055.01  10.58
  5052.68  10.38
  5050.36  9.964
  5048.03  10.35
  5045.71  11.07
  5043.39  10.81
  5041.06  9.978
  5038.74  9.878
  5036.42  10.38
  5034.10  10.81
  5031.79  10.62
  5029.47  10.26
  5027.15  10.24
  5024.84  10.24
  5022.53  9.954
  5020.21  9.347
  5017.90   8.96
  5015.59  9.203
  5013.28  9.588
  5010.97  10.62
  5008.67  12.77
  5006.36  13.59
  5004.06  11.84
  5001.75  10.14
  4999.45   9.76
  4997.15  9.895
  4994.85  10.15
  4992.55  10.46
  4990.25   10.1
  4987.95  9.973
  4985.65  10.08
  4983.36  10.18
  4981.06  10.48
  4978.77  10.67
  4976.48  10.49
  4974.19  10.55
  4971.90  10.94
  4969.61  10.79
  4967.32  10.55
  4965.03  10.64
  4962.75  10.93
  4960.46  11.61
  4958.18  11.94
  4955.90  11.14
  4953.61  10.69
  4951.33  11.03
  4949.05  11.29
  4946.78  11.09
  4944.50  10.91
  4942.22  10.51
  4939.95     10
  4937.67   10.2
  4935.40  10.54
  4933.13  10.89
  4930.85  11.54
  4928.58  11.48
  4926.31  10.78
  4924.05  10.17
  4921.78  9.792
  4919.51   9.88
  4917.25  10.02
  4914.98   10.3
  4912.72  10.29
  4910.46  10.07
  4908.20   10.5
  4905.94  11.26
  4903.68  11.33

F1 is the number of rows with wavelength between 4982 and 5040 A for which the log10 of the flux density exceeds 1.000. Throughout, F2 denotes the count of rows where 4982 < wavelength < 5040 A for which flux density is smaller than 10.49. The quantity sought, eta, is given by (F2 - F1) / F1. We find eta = 0.19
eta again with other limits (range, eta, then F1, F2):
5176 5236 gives 0.54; 13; 20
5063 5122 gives 0.33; 15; 20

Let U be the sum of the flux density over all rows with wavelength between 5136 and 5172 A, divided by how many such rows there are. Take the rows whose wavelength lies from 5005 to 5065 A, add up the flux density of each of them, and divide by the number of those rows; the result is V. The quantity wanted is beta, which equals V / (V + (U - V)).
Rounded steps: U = 9.7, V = 10.4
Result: 1.07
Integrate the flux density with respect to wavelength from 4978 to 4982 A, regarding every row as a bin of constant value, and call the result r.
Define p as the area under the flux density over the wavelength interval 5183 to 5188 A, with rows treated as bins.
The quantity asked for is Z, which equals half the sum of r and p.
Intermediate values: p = 44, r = 42.3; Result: 43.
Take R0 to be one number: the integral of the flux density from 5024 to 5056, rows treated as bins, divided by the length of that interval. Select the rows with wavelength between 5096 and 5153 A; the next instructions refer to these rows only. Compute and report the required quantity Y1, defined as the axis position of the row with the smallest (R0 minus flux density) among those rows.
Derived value 5113.55 A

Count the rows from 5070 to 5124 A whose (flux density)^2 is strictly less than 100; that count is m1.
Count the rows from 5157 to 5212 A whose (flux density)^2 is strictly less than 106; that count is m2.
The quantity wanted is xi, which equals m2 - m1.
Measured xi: 11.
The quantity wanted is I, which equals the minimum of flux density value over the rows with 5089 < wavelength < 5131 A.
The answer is 8.866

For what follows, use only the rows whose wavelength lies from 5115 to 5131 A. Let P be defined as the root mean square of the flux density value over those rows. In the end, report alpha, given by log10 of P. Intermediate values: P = 10.0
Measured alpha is 1.001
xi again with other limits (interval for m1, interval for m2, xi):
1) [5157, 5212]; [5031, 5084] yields -6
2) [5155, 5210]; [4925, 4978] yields -15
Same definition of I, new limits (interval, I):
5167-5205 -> 8.015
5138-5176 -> 8.015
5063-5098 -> 9.364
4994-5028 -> 8.96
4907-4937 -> 9.792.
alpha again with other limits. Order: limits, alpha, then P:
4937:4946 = 1.017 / 10.4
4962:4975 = 1.031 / 10.7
